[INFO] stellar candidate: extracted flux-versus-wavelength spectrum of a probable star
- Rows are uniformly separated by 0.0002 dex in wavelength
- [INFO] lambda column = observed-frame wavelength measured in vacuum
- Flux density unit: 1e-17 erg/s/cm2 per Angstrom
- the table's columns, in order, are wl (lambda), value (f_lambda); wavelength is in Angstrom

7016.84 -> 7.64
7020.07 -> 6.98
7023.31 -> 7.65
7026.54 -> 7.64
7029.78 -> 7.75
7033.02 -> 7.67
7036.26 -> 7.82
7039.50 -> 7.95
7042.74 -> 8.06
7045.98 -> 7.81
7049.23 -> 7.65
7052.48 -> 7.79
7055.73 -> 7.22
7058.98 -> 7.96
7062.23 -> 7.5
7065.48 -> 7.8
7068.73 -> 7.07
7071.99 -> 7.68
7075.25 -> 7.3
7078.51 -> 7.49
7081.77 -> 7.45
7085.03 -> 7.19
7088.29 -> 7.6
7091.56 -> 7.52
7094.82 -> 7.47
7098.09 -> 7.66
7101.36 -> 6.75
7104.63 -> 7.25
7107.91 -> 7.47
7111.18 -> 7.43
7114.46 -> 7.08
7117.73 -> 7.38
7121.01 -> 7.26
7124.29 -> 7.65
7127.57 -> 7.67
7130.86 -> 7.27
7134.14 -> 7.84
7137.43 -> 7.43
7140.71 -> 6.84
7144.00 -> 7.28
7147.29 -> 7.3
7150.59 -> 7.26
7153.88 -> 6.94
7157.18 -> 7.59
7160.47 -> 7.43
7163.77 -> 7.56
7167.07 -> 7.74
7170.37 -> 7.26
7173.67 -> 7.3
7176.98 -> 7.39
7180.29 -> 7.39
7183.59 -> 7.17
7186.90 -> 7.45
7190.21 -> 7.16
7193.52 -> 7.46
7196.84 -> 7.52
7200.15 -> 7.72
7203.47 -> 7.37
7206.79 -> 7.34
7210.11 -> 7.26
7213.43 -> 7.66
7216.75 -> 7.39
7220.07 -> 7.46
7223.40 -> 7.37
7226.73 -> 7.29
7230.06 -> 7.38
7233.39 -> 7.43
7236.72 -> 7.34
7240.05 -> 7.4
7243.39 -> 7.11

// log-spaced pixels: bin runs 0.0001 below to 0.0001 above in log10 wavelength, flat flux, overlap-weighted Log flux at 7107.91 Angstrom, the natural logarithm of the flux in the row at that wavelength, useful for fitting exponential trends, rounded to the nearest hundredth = 2.01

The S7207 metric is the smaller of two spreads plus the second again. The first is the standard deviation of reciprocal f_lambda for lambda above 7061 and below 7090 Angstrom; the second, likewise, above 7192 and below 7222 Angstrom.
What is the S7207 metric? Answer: 0.005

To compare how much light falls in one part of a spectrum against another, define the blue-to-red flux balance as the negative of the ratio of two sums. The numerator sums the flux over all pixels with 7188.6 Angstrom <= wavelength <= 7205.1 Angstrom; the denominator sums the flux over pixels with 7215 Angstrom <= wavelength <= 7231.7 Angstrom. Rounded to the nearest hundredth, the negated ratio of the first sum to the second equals -1.01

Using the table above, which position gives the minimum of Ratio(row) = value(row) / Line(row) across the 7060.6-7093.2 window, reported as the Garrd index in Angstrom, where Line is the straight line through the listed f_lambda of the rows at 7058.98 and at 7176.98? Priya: 7068.73 Angstrom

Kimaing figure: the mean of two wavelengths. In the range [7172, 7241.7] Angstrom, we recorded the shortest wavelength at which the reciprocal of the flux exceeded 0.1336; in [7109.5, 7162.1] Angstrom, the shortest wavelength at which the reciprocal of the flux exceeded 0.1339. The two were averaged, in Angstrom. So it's 7142.4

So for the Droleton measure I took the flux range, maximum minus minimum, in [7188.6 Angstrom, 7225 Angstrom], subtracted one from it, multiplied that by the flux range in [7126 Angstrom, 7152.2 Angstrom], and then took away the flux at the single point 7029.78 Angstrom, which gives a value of -8.19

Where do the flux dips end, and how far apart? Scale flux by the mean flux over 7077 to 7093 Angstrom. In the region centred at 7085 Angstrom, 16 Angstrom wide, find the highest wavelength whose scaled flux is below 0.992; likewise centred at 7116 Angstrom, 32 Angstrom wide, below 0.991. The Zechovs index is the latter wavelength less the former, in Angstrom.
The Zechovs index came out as 45.8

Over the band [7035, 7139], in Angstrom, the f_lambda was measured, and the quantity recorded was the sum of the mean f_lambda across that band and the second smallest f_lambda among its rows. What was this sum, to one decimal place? 14.6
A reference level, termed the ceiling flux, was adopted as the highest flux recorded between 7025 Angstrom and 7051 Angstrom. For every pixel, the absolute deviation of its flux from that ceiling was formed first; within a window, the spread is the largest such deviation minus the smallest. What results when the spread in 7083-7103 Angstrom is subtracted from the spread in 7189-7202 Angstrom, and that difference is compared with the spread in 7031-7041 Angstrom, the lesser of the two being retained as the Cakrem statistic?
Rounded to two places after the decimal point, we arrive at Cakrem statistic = -0.35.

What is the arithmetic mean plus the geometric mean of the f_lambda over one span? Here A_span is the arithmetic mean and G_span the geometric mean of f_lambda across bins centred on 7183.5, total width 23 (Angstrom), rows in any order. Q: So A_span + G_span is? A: 14.7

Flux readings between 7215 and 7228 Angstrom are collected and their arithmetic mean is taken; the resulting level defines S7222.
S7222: 7.38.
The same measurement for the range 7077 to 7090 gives 7.43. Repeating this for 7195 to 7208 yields 7.49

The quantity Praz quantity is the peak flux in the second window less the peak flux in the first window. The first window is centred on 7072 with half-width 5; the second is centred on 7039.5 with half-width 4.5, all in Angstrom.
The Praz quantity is 0.4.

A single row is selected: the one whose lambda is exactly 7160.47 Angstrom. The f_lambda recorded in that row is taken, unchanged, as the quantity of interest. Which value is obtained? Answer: 7.43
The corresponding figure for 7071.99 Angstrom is 7.68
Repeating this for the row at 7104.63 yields 7.25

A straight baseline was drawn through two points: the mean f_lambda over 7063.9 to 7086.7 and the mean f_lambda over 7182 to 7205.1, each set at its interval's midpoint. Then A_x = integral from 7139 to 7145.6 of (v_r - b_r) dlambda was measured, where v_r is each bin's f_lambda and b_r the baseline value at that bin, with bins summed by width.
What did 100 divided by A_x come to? -43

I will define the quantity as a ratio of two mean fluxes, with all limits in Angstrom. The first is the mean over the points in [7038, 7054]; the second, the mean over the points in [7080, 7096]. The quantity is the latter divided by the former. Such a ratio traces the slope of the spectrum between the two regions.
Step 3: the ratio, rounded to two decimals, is 0.95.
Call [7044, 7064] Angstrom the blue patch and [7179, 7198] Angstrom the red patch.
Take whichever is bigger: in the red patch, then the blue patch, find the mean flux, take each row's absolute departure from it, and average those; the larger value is 0.198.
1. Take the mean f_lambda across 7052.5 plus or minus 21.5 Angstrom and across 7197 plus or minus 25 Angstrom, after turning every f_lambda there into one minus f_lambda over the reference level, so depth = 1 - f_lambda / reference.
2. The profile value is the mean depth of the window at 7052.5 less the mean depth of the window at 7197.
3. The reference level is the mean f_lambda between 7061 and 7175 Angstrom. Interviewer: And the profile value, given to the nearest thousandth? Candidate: -0.039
